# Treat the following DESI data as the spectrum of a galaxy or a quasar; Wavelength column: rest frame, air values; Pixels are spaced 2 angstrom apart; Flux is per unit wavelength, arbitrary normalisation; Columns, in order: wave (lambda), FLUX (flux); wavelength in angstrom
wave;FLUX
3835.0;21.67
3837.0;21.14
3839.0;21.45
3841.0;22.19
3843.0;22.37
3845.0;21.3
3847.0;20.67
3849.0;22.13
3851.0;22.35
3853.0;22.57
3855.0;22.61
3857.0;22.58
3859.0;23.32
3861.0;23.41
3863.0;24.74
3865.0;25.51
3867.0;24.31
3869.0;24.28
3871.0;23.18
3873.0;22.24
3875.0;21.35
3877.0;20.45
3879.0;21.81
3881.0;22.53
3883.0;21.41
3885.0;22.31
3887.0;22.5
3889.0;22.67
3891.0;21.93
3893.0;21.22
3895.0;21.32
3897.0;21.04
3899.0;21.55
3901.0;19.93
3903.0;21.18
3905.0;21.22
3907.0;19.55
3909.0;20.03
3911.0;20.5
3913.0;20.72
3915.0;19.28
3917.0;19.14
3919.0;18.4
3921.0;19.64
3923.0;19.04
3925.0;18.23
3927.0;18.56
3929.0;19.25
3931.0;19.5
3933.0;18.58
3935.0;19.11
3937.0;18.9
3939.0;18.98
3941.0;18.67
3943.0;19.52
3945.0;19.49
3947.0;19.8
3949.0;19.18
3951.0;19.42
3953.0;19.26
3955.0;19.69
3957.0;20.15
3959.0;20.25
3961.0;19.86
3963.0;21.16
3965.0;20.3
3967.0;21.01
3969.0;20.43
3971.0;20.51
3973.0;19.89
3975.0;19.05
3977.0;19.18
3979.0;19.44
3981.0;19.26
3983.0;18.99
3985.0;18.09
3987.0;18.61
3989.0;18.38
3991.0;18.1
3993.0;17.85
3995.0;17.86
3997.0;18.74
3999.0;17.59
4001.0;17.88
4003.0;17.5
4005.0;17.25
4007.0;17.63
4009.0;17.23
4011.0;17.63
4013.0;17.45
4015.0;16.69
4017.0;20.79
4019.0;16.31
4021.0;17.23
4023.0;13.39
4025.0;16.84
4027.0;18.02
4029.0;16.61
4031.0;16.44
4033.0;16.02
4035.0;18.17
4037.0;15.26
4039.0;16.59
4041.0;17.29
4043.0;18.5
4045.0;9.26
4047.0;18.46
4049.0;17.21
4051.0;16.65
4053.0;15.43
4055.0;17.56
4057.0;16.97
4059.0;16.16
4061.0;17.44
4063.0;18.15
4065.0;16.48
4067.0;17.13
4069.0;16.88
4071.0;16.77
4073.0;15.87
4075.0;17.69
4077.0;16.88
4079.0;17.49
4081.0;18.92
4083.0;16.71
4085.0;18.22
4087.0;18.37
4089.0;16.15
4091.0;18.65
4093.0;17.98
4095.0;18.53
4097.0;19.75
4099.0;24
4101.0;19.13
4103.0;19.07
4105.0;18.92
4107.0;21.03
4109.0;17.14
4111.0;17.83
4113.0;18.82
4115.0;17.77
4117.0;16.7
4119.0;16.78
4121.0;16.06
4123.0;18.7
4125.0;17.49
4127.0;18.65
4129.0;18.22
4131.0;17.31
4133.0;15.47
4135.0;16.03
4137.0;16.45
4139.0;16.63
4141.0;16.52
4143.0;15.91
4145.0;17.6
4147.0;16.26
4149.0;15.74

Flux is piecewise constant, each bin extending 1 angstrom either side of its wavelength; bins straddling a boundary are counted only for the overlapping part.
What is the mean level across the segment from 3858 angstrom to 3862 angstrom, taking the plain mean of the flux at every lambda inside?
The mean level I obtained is 23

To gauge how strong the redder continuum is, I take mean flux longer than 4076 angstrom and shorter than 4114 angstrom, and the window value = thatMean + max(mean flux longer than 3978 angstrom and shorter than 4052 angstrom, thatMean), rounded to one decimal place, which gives 37.2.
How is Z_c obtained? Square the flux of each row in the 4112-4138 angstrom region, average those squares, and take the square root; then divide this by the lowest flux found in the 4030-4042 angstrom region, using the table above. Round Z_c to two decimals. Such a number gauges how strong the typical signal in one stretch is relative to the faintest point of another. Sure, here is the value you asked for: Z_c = 1.13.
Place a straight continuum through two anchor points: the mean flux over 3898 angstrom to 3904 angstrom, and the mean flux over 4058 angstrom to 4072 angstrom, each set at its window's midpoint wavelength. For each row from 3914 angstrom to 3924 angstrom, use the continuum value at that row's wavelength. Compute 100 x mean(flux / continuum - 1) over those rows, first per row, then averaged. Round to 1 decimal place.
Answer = -6.6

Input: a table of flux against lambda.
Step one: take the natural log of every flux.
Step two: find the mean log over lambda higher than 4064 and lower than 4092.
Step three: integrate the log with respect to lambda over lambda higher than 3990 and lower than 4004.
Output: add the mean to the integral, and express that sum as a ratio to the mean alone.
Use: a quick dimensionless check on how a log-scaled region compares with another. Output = 15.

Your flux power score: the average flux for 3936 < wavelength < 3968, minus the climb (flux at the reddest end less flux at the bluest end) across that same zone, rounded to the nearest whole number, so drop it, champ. 18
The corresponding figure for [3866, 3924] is 26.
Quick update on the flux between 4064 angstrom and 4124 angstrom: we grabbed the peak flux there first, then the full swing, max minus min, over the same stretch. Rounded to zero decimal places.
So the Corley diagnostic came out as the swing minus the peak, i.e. -16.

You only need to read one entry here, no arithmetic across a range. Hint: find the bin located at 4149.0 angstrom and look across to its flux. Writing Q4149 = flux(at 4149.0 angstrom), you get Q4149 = 15.74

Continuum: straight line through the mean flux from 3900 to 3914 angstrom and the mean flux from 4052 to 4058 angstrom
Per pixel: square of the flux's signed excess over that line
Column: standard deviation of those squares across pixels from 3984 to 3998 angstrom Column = 0.1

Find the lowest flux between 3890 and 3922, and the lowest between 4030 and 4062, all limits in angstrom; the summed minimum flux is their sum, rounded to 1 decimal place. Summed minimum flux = 27.7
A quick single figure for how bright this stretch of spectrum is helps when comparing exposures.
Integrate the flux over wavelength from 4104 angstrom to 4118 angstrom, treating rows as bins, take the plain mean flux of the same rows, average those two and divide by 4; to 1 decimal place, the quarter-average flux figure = 34.3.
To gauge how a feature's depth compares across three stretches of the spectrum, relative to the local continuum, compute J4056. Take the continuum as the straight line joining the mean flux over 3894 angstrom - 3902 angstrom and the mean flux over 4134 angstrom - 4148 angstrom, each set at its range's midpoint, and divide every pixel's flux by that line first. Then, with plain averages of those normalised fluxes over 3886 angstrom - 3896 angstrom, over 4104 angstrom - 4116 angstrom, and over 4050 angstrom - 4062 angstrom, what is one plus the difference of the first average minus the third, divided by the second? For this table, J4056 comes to 1.11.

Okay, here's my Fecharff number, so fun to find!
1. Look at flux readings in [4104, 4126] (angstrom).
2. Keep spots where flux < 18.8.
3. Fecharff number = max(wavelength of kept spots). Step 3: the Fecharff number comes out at 4125.0 angstrom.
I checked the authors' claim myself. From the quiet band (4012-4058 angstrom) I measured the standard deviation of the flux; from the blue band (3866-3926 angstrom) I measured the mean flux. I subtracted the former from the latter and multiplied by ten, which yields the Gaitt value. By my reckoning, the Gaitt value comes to 190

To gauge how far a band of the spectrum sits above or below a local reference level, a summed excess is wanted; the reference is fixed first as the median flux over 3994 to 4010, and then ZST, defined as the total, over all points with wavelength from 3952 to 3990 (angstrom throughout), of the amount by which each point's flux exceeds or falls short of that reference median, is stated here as 39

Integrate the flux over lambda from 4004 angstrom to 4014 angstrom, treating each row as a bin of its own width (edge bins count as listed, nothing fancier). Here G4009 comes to 174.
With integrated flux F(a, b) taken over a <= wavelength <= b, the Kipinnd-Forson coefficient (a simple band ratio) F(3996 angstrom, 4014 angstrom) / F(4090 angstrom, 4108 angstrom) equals 0.90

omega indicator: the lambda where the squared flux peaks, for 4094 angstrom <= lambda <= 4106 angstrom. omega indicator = 4099.0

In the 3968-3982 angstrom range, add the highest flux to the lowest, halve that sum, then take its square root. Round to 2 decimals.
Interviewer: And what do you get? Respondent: 4.45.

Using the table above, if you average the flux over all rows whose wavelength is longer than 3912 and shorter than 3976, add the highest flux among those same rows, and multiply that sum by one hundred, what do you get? 4069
